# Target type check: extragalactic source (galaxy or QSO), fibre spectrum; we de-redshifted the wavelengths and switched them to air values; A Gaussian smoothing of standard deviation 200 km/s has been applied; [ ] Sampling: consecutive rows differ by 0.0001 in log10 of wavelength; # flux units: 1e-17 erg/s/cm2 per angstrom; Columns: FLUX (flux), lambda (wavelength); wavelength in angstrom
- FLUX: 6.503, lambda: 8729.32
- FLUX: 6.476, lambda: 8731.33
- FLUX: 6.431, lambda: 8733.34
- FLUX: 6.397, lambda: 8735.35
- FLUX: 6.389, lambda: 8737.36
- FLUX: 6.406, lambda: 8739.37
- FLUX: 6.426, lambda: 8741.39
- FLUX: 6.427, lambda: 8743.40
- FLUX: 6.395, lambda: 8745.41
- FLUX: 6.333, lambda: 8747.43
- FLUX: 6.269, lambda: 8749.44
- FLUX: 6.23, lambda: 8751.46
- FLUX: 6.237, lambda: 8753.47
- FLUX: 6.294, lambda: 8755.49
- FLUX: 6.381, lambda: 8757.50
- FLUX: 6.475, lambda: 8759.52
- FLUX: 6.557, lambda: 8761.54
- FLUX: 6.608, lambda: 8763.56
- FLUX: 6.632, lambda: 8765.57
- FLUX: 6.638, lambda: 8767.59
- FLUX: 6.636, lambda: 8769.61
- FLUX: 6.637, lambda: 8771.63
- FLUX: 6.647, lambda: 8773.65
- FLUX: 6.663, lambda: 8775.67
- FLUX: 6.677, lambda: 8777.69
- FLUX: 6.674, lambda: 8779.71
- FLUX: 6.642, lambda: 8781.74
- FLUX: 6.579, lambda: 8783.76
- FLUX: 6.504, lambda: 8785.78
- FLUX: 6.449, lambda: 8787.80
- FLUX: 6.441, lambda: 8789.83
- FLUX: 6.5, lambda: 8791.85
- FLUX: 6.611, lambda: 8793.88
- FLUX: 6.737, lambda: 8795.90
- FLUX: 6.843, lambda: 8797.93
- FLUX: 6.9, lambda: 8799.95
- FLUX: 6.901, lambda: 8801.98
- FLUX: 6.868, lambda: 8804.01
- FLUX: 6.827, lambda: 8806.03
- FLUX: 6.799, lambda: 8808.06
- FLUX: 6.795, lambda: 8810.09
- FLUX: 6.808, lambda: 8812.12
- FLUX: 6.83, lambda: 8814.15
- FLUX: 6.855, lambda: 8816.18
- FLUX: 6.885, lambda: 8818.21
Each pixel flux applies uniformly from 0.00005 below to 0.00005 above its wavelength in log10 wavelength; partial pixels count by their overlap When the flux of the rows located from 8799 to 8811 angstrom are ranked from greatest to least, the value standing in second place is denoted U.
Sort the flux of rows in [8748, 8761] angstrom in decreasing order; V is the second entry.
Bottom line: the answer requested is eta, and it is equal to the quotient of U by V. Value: 1.08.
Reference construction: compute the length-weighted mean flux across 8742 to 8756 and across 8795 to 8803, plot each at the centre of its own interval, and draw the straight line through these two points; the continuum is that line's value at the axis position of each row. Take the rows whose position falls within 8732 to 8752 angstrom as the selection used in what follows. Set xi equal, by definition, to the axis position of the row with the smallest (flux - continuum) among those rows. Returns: 8751.46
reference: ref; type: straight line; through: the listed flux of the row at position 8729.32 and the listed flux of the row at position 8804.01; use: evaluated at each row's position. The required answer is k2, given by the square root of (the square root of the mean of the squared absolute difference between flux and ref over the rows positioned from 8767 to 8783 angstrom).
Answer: 0.27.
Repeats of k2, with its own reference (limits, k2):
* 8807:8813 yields 0.31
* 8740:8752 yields 0.51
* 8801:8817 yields 0.27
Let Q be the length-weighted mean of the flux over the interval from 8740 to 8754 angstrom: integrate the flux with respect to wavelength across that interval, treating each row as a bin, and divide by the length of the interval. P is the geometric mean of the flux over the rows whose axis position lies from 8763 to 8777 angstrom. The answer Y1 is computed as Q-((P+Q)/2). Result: -0.15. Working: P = 6.64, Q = 6.34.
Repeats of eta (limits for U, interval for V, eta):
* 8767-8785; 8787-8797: 1.01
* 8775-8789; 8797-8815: 0.97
